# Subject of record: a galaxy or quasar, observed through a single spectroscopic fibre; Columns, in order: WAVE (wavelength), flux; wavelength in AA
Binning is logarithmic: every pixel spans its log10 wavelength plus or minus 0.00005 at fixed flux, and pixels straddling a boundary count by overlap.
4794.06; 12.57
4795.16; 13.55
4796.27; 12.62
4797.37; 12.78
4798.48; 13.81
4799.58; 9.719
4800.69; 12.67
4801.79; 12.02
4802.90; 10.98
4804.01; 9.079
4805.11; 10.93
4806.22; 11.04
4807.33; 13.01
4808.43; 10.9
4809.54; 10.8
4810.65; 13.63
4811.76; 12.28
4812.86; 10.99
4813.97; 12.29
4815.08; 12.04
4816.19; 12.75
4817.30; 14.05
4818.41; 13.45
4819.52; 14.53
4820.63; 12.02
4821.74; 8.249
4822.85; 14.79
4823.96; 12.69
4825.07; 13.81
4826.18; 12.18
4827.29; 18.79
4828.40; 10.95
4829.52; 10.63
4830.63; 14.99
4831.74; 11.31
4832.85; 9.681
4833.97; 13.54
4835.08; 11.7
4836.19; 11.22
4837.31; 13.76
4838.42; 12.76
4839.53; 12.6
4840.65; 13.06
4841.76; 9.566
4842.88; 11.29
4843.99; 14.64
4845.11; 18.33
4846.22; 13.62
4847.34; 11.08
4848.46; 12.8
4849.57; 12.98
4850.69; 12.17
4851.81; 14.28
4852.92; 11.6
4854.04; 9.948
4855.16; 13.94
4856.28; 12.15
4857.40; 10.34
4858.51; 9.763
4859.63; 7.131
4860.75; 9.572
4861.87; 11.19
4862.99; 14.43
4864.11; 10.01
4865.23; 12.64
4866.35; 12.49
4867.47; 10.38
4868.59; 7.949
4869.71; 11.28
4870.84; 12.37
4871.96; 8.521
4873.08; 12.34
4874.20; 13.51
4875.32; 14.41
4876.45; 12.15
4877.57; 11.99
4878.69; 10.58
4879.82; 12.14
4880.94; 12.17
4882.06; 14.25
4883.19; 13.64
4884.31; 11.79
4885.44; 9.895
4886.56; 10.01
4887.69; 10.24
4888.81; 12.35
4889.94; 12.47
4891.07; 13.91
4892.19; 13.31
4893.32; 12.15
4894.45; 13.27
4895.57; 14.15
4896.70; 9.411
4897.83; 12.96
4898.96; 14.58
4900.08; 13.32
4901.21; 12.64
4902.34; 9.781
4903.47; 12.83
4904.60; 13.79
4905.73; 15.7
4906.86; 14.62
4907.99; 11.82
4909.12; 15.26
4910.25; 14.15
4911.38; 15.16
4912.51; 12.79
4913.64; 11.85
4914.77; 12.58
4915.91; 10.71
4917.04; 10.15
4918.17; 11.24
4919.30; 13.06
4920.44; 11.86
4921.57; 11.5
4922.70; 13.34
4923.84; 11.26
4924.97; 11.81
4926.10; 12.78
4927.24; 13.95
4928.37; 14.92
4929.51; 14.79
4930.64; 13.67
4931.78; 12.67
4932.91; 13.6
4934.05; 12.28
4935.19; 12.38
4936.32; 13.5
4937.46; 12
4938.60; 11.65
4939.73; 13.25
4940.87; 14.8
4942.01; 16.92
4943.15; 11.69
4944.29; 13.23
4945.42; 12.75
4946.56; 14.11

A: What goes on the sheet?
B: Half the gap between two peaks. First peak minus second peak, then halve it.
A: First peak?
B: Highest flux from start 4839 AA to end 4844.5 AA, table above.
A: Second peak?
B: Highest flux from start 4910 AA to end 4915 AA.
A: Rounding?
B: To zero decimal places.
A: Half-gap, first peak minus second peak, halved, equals 0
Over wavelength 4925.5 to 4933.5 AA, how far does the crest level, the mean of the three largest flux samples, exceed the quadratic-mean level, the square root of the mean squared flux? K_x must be 0.76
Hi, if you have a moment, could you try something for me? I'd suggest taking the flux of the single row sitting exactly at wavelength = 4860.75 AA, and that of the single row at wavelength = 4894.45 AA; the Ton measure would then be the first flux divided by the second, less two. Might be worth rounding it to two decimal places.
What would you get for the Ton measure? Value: -1.28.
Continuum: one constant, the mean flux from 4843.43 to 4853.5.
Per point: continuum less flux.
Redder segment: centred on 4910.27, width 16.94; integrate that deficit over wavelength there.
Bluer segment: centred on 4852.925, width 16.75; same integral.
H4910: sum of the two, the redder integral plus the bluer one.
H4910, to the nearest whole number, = 37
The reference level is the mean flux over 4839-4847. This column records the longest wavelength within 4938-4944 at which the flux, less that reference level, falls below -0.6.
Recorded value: 4943.15 AA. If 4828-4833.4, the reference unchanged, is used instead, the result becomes 4832.85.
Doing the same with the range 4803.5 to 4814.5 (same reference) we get 4813.97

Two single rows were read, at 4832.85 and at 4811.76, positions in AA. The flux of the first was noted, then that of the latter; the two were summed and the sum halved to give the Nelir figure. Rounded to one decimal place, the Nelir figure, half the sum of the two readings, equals 11.0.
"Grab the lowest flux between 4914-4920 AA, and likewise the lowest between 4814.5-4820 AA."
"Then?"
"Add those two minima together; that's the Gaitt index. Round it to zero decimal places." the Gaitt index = 22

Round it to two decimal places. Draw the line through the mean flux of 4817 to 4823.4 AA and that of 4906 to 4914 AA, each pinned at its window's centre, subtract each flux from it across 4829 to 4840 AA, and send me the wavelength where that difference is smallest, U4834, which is 4830.63 AA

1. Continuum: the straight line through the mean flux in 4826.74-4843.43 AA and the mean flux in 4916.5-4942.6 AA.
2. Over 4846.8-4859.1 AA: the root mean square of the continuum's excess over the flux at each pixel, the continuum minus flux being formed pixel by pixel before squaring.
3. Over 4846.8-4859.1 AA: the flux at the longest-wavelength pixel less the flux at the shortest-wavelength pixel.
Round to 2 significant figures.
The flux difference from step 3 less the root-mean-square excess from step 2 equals -2.9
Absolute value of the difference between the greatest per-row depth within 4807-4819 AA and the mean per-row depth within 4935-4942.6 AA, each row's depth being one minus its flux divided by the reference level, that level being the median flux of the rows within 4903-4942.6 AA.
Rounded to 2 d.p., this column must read 0.21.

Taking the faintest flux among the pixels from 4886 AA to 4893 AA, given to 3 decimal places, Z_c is 10.010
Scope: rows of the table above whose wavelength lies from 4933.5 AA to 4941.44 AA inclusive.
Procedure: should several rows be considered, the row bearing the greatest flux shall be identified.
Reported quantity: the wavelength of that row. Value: 4940.87 AA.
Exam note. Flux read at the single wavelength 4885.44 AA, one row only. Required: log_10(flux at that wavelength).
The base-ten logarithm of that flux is 1.00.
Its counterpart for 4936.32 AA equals 1.13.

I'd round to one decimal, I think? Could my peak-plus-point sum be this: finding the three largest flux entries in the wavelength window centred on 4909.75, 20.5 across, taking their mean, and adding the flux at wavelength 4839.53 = 28.0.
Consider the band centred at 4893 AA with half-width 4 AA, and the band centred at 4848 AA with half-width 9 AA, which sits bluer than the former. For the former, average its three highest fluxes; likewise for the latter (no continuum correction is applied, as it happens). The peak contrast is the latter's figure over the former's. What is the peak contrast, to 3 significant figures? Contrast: 1.14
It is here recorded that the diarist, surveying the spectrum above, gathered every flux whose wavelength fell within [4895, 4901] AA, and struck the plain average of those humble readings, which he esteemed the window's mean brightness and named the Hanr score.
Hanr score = 12.9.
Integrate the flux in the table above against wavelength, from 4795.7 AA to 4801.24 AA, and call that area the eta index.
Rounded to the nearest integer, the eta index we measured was 68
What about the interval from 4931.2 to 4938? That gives 87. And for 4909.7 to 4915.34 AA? 75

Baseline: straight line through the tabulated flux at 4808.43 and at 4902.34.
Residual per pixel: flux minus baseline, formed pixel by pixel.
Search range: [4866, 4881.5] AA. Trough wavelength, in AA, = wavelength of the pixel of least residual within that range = 4868.59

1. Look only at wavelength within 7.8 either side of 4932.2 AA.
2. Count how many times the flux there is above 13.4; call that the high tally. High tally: 6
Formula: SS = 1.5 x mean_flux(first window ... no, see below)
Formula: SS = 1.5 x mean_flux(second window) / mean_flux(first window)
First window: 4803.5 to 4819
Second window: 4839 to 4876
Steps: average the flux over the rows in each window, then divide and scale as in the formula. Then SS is 1.49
